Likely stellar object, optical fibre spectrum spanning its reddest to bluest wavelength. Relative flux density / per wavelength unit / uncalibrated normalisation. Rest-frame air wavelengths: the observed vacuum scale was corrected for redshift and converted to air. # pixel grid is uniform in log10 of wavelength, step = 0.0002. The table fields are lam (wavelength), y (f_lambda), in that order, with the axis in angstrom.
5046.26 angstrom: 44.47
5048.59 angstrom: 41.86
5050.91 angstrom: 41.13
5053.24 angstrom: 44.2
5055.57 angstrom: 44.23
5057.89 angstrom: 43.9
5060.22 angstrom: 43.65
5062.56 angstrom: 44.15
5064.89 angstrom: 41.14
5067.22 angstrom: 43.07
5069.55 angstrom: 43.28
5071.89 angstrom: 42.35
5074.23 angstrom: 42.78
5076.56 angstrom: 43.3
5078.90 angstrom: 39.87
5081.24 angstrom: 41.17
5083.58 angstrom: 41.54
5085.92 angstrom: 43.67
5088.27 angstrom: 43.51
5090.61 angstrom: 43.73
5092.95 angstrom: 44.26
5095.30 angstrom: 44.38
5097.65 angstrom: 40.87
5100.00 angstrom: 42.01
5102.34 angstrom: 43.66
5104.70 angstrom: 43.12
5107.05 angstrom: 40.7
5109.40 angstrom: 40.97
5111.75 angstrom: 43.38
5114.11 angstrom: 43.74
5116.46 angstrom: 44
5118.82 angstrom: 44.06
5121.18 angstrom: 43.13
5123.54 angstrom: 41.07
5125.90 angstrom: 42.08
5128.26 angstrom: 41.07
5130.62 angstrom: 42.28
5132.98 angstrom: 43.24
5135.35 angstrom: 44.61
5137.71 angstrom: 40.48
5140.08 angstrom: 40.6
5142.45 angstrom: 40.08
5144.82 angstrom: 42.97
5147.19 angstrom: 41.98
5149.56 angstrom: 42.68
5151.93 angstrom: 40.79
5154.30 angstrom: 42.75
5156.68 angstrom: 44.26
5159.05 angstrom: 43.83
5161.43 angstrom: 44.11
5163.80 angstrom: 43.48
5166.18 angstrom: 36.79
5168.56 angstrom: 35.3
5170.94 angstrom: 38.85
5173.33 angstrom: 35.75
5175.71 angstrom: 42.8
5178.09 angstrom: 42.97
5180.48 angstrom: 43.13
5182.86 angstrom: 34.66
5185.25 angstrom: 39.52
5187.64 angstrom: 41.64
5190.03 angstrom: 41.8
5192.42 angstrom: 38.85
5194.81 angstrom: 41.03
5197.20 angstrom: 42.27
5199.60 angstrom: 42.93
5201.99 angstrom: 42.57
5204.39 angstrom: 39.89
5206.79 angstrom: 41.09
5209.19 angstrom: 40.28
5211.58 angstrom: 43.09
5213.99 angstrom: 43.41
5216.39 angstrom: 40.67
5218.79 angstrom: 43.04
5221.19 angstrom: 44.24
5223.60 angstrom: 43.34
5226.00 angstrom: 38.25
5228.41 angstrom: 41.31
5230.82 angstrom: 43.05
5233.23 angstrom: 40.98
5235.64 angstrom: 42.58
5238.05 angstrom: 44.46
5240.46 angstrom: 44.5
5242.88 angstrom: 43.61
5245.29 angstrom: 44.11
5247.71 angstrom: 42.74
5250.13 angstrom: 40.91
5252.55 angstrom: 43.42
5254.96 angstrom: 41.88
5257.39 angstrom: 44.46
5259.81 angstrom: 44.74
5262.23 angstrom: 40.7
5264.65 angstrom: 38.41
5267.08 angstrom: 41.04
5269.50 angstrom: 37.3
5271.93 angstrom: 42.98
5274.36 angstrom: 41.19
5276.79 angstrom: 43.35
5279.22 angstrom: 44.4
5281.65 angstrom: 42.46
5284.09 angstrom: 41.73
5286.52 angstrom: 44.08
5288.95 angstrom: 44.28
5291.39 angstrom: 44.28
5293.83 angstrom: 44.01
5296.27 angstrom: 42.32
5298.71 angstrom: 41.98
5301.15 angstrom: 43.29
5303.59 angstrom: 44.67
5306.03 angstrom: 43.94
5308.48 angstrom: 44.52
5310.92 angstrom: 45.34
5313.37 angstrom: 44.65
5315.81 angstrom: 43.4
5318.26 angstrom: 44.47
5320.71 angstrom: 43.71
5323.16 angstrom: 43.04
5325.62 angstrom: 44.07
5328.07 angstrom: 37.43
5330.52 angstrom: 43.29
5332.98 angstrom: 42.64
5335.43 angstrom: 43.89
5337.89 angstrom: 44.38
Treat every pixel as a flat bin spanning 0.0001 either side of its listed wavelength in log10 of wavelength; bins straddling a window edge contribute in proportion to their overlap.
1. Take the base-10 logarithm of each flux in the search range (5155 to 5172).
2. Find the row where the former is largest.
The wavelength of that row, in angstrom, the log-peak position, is 5156.68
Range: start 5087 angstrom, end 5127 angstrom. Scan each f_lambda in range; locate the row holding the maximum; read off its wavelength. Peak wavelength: 5095.30 angstrom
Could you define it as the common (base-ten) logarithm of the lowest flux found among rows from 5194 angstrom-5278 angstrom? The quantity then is 1.572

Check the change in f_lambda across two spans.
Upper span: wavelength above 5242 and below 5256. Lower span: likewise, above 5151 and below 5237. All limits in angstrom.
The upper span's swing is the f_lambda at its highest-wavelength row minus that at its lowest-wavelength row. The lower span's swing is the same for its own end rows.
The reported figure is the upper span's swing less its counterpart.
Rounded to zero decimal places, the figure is -4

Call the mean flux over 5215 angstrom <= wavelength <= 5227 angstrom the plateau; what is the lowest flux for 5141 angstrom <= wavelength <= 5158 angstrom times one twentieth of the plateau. 84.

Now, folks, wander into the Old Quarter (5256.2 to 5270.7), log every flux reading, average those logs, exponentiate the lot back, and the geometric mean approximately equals 41.0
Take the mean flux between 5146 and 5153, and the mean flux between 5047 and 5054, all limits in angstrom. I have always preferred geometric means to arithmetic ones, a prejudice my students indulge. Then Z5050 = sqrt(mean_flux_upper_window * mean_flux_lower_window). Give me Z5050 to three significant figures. 42.1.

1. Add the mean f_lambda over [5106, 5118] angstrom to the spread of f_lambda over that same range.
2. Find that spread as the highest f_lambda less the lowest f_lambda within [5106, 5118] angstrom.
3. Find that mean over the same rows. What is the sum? 45.9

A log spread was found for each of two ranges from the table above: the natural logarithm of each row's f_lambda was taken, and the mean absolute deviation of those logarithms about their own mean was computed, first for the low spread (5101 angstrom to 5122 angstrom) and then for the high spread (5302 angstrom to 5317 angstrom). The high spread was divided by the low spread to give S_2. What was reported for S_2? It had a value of 0.5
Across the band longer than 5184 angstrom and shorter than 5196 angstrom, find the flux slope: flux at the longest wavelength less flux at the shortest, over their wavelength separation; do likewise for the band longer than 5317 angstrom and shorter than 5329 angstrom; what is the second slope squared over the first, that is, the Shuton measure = 3.3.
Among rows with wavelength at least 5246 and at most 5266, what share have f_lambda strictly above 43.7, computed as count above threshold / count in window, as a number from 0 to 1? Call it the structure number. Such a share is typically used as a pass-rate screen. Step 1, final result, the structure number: 0.25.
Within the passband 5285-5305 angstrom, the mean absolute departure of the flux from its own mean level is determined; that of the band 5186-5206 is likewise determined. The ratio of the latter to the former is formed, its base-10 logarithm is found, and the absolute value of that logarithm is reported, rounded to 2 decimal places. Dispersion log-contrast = 0.13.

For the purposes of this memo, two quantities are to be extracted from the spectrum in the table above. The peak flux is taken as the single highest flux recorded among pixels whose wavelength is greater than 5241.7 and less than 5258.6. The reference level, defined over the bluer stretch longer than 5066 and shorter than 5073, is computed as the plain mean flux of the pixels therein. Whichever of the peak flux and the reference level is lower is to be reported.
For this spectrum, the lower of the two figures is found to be 42.9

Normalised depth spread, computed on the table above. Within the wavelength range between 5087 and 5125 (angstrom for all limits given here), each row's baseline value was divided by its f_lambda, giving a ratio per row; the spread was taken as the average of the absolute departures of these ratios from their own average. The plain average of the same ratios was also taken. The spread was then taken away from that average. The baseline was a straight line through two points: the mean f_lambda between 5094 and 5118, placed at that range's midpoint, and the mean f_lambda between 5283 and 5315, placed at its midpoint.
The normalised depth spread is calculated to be 0.969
